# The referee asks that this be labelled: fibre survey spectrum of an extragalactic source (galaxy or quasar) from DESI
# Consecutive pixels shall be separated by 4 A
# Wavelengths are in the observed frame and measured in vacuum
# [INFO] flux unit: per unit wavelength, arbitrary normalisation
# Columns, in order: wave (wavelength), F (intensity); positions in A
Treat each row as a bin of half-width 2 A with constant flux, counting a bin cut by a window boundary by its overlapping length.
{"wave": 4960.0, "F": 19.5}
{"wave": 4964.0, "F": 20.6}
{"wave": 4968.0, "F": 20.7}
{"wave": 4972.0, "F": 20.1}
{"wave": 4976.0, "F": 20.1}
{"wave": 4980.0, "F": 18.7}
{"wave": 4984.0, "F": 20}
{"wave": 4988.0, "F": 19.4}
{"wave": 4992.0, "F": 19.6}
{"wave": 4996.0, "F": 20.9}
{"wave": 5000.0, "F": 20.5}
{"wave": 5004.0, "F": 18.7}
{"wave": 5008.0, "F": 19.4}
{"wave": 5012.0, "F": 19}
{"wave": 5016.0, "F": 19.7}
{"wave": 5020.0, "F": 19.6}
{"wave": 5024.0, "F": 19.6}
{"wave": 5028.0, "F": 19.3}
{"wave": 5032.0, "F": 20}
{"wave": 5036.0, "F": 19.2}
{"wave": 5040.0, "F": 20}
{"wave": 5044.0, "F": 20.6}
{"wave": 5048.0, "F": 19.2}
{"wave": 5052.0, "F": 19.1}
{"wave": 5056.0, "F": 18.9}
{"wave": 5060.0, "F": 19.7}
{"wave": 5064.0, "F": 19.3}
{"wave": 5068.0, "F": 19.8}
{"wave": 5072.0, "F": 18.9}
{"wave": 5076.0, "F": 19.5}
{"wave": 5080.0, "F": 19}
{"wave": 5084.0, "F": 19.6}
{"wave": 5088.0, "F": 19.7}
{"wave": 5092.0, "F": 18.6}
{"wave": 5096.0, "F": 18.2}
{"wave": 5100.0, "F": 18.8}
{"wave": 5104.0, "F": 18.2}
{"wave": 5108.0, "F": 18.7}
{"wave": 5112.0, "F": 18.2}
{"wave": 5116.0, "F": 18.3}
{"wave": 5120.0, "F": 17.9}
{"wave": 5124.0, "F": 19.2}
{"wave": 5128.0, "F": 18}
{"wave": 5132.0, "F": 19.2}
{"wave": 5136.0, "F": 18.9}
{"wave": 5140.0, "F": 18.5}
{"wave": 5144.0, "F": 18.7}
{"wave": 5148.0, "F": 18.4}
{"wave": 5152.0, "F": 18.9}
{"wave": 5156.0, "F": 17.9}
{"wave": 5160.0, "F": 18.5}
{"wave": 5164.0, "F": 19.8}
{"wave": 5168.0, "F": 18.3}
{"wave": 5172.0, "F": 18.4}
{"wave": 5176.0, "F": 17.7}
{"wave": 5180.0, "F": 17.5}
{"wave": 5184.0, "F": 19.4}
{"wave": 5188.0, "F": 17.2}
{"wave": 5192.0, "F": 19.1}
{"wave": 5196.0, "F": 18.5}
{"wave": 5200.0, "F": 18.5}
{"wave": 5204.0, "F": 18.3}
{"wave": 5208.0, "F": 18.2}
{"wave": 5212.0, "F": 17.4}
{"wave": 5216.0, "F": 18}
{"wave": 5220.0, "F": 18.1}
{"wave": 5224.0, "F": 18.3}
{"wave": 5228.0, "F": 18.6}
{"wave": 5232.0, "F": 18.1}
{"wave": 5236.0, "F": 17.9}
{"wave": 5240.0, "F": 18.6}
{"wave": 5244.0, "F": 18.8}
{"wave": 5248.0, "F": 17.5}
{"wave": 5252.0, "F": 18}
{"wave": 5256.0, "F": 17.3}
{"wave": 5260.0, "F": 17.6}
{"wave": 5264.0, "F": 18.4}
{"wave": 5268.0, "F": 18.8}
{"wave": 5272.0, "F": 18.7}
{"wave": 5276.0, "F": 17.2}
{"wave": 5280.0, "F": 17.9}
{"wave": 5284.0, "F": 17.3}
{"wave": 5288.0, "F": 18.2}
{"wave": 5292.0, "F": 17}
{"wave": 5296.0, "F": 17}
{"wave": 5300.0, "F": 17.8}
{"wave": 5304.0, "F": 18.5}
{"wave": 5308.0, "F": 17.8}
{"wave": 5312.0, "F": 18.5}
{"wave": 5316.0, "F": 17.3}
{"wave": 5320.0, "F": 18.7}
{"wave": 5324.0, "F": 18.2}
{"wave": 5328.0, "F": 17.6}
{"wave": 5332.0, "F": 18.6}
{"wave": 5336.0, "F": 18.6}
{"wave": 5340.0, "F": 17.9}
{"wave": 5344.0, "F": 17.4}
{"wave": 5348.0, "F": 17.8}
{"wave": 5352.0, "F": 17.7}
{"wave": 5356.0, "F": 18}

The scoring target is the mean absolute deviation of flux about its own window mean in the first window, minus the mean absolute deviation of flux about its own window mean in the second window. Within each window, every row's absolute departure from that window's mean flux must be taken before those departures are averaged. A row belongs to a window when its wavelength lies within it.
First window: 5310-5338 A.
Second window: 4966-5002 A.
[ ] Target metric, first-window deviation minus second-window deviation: -0.070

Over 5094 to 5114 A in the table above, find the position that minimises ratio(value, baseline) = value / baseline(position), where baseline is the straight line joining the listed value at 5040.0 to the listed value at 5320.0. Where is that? 5096.0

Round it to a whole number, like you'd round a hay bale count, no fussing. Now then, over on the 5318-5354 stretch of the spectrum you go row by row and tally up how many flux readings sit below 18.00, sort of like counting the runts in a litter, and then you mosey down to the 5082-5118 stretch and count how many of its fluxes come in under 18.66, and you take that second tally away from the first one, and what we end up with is 0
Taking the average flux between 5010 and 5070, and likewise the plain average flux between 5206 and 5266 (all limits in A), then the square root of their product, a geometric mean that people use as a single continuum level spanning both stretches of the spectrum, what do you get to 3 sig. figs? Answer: 18.8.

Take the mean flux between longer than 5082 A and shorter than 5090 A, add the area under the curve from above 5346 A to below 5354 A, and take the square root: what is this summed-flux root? 12.7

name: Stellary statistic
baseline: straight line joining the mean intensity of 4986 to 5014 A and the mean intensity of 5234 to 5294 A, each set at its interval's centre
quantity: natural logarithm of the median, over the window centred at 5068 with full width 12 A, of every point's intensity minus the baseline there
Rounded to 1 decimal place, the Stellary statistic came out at -2.7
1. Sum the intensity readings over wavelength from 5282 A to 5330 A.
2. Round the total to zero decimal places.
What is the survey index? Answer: 214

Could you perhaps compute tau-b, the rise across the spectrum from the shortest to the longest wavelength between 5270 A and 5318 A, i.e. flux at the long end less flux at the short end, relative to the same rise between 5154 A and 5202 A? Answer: -2.3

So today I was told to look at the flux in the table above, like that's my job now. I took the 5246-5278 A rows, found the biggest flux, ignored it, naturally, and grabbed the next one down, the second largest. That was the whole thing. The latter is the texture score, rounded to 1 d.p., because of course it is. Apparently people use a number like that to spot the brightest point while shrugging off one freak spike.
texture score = 18.7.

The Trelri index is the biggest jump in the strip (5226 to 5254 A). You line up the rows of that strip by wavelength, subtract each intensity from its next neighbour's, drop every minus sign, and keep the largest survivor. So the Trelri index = 1.3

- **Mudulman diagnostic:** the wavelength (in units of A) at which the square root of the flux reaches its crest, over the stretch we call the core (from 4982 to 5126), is 4996.0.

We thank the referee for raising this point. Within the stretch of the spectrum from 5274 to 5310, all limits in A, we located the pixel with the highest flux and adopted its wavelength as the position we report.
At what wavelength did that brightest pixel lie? 5304.0 A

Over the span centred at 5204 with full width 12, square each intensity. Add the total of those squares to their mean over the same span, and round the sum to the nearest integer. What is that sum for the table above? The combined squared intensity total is 1345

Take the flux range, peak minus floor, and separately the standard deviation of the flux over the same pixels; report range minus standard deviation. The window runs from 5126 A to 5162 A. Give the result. 0.9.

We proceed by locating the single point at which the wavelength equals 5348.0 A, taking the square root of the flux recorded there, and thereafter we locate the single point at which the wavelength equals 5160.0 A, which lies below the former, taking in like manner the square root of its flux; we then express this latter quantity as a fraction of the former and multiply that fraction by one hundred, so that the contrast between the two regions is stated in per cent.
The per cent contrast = 101.9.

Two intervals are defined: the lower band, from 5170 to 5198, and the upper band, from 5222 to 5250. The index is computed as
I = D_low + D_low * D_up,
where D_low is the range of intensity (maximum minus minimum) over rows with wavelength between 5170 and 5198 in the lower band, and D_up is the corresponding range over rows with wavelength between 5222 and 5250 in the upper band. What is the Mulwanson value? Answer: 5.1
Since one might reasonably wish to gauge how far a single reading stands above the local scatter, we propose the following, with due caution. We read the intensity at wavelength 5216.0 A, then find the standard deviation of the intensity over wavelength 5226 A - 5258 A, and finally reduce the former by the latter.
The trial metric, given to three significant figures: 17.5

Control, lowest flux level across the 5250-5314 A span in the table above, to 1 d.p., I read 17.0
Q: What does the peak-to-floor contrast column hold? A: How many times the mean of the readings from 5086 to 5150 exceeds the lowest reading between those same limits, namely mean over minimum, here 1.04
